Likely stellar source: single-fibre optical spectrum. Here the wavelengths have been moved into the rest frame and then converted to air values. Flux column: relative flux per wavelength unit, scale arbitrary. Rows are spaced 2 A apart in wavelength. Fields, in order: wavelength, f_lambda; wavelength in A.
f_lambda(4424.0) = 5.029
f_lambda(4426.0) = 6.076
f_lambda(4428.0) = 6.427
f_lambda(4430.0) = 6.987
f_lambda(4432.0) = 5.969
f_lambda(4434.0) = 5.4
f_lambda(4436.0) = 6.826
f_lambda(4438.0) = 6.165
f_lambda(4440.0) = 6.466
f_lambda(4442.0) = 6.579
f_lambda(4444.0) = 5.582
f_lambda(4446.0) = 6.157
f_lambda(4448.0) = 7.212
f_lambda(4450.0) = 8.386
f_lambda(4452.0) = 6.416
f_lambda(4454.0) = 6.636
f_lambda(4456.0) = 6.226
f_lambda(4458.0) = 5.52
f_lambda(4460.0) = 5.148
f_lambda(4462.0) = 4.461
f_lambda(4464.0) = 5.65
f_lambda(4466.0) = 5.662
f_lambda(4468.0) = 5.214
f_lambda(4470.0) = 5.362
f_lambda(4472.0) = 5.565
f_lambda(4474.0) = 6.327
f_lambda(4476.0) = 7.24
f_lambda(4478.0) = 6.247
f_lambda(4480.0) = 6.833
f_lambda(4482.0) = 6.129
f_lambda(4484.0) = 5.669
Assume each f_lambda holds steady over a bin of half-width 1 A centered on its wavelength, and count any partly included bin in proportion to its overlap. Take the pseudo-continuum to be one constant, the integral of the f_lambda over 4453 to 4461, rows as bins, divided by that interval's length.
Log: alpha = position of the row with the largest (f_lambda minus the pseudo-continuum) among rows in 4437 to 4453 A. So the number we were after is 4450.0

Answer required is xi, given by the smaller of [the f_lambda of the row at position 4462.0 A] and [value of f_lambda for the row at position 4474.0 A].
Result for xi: 4.5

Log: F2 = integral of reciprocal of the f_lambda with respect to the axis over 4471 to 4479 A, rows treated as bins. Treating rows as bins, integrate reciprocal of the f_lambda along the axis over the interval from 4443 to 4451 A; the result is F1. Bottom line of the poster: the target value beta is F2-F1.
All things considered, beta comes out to 0.07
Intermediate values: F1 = 1.20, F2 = 1.27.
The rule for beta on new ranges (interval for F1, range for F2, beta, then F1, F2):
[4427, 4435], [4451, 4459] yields -0.01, 1.30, 1.30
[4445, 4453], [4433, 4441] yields 0.14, 1.15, 1.30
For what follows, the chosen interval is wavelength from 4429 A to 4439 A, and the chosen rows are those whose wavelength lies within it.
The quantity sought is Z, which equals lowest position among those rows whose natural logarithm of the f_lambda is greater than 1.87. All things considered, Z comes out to 4430.0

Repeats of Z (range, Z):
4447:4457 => 4448.0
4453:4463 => 4454.0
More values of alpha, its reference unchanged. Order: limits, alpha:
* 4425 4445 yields 4430.0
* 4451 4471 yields 4454.0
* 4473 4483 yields 4476.0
